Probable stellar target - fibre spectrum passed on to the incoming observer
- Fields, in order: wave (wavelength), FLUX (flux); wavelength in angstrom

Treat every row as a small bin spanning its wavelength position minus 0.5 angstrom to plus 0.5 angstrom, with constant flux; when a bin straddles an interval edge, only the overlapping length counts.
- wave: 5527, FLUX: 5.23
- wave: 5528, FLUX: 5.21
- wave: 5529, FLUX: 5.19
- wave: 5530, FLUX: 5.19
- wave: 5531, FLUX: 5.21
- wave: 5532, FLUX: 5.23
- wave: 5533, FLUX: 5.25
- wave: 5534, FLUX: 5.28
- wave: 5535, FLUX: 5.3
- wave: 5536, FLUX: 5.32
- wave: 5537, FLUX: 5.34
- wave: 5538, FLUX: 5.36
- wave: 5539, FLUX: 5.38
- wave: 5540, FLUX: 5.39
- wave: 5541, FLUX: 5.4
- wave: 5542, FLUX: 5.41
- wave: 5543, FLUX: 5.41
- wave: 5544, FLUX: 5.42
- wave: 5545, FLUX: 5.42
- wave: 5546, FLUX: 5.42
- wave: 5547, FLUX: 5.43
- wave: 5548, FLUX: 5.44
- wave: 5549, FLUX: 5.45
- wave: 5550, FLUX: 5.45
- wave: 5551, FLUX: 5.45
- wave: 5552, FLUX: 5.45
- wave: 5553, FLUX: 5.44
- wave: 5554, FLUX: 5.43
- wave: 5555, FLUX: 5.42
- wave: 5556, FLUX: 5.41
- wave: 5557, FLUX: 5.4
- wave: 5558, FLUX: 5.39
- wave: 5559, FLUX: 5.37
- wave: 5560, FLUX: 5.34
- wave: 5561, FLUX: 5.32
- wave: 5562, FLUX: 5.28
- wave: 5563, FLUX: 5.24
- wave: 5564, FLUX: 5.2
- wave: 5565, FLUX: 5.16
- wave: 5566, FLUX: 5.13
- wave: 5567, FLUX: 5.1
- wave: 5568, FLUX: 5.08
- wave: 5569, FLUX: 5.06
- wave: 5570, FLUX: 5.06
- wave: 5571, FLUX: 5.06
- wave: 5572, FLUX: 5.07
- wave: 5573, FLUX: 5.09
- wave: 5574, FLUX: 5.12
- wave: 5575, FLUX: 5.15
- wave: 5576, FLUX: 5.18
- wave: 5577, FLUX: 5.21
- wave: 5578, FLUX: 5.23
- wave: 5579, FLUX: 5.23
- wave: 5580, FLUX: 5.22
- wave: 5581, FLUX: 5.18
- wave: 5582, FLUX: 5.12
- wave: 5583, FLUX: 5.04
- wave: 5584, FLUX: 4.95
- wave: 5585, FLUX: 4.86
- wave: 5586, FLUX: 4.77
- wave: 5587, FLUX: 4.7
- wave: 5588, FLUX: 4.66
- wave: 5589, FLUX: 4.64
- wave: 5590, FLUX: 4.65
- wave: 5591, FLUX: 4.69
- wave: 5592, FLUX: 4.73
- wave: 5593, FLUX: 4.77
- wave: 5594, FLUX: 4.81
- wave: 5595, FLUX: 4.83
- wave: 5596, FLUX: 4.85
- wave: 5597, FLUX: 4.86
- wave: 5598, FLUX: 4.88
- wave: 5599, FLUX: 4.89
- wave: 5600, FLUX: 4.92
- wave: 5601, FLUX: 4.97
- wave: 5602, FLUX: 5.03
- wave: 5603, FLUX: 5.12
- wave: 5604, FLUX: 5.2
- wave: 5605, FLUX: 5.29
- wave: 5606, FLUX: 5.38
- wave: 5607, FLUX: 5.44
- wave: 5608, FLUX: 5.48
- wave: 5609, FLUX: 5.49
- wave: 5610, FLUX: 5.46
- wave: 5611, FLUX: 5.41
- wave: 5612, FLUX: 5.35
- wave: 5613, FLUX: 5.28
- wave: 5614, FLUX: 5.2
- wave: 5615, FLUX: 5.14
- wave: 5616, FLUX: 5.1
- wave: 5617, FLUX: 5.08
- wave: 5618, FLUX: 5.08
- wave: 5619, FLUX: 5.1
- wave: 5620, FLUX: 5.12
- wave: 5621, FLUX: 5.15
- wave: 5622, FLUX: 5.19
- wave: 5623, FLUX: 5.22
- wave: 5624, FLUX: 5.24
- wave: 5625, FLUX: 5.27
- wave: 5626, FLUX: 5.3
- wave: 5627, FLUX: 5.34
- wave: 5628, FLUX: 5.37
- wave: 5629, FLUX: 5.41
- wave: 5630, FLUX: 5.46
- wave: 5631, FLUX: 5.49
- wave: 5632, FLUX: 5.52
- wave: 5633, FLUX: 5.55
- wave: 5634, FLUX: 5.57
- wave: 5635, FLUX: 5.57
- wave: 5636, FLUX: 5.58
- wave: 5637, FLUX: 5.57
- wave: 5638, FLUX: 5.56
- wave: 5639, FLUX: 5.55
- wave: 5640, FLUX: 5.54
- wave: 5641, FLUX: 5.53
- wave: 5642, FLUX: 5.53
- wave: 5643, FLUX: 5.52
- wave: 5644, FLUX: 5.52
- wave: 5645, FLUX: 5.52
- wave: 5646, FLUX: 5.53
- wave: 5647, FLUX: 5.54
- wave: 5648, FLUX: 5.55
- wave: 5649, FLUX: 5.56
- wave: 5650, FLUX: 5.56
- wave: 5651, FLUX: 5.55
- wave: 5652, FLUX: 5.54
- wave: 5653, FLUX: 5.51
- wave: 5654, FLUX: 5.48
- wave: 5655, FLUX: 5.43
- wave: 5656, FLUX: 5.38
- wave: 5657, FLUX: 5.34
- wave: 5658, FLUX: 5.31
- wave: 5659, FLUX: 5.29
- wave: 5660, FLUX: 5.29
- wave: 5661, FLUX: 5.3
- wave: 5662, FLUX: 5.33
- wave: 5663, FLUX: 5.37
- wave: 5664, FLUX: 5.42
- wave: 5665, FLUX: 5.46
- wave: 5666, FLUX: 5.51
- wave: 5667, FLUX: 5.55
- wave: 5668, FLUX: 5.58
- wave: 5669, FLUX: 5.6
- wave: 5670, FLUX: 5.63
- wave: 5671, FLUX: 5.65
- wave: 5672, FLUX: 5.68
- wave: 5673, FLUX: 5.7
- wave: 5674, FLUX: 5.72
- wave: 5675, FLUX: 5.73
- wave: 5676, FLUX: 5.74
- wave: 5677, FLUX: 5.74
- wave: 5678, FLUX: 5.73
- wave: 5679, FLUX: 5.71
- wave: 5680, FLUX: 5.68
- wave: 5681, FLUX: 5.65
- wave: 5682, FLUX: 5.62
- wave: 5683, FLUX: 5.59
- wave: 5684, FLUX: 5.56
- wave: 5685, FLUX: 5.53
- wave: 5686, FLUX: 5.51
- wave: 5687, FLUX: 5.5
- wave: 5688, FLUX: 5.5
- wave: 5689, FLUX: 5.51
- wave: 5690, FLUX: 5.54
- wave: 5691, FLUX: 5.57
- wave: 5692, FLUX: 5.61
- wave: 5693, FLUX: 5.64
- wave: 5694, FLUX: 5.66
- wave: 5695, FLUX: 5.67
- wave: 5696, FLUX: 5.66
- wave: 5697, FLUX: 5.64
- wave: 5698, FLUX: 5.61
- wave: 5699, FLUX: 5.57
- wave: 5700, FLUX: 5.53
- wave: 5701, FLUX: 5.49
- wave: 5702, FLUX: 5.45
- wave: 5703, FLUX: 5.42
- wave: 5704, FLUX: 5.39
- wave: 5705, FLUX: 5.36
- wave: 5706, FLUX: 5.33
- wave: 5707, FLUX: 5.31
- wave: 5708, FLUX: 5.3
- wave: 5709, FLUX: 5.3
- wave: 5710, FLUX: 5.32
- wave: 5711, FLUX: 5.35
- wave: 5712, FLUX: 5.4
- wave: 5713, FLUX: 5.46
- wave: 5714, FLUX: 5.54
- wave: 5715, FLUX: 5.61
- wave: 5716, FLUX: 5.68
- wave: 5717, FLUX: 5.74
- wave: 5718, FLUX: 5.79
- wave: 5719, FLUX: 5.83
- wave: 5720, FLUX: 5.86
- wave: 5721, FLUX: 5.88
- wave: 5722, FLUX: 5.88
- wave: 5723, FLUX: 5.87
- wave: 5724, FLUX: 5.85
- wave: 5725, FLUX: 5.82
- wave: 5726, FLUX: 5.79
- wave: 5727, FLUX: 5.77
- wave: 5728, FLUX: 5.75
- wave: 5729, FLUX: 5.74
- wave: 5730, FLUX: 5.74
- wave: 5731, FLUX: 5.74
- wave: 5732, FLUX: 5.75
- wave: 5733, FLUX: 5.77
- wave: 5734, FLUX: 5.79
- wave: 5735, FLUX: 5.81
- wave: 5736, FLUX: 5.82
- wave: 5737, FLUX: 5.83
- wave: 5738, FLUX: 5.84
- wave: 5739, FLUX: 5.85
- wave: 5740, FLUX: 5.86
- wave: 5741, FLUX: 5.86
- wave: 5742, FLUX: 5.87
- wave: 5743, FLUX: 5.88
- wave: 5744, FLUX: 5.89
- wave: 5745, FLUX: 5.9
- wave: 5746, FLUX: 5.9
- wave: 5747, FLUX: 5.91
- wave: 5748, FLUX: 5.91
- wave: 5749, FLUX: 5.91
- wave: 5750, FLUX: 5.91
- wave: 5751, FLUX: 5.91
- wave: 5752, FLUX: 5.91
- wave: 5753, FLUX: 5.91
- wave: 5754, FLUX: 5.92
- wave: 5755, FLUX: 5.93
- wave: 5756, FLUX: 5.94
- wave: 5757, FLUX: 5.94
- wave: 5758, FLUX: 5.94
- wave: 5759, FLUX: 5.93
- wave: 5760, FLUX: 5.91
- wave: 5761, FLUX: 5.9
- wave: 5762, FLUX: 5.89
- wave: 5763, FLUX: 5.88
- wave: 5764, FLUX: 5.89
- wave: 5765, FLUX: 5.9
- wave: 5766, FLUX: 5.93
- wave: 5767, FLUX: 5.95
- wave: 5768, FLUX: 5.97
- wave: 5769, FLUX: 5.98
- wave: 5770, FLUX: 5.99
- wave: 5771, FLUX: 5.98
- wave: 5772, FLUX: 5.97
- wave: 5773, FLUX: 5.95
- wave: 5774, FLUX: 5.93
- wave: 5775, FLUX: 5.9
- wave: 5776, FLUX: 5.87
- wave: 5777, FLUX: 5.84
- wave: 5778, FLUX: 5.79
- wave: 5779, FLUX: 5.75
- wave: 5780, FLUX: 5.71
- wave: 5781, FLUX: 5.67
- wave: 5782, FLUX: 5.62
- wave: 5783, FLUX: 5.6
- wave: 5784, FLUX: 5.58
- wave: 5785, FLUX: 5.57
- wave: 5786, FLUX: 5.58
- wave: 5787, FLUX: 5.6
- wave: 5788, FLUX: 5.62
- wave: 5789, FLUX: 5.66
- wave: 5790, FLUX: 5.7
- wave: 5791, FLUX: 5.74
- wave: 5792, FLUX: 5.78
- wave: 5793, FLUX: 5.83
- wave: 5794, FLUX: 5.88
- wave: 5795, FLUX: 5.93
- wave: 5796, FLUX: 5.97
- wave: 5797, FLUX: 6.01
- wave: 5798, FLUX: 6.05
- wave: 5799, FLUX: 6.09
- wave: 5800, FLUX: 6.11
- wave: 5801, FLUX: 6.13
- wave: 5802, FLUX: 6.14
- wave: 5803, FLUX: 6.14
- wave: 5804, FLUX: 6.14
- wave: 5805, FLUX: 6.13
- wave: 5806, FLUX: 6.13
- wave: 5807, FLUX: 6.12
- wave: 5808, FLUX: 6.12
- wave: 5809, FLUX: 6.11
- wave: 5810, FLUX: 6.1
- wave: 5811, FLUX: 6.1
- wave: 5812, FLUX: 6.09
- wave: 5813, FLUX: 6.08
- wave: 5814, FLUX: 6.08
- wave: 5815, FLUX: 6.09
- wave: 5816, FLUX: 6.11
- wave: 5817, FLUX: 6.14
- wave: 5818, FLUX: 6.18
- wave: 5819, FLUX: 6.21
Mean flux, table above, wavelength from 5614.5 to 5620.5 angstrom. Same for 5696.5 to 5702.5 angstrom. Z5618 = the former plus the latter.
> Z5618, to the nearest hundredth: 10.65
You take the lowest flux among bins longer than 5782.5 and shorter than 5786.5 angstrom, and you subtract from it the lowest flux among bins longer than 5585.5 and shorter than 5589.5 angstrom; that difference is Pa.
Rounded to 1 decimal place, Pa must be 0.9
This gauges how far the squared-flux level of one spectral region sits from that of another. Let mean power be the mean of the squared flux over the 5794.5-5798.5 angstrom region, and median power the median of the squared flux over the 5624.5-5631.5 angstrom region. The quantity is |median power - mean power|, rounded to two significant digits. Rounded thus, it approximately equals 7.0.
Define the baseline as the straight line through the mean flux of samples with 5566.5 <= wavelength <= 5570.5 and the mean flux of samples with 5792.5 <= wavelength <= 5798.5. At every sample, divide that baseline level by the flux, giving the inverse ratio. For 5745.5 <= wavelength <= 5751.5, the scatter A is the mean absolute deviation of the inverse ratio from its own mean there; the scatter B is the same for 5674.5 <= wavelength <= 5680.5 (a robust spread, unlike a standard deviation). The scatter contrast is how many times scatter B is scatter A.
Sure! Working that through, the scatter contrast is 5.6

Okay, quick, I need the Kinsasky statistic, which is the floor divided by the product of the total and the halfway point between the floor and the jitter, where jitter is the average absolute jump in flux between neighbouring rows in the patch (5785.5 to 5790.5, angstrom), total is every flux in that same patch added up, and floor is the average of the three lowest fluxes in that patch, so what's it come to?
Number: 0.0706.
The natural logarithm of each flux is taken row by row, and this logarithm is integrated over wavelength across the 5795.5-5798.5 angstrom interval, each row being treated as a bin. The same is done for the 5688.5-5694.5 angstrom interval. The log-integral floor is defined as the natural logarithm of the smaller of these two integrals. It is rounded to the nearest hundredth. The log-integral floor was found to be 1.68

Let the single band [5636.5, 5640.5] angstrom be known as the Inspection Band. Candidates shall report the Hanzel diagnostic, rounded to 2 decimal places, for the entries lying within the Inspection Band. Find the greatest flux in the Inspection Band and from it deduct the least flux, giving 0.03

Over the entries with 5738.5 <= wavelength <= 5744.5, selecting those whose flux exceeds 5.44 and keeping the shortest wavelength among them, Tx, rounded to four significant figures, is 5739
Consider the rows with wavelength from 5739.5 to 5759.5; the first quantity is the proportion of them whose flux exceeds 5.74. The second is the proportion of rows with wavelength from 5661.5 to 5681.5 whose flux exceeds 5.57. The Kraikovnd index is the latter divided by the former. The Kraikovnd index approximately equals 0.70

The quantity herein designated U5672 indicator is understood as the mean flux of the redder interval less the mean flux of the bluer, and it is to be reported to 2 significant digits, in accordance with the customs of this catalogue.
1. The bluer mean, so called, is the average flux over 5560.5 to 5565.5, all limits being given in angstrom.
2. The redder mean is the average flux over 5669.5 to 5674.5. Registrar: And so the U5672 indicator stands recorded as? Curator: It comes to 0.44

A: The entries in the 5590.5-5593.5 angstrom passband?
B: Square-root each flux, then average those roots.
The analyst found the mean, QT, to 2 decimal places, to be 2.17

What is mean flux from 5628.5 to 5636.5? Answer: 5.5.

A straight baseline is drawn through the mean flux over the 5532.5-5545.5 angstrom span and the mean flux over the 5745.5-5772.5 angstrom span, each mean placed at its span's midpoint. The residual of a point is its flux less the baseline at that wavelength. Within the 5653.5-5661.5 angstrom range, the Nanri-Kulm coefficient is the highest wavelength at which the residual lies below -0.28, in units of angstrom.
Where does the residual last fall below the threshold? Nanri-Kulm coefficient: 5661 angstrom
